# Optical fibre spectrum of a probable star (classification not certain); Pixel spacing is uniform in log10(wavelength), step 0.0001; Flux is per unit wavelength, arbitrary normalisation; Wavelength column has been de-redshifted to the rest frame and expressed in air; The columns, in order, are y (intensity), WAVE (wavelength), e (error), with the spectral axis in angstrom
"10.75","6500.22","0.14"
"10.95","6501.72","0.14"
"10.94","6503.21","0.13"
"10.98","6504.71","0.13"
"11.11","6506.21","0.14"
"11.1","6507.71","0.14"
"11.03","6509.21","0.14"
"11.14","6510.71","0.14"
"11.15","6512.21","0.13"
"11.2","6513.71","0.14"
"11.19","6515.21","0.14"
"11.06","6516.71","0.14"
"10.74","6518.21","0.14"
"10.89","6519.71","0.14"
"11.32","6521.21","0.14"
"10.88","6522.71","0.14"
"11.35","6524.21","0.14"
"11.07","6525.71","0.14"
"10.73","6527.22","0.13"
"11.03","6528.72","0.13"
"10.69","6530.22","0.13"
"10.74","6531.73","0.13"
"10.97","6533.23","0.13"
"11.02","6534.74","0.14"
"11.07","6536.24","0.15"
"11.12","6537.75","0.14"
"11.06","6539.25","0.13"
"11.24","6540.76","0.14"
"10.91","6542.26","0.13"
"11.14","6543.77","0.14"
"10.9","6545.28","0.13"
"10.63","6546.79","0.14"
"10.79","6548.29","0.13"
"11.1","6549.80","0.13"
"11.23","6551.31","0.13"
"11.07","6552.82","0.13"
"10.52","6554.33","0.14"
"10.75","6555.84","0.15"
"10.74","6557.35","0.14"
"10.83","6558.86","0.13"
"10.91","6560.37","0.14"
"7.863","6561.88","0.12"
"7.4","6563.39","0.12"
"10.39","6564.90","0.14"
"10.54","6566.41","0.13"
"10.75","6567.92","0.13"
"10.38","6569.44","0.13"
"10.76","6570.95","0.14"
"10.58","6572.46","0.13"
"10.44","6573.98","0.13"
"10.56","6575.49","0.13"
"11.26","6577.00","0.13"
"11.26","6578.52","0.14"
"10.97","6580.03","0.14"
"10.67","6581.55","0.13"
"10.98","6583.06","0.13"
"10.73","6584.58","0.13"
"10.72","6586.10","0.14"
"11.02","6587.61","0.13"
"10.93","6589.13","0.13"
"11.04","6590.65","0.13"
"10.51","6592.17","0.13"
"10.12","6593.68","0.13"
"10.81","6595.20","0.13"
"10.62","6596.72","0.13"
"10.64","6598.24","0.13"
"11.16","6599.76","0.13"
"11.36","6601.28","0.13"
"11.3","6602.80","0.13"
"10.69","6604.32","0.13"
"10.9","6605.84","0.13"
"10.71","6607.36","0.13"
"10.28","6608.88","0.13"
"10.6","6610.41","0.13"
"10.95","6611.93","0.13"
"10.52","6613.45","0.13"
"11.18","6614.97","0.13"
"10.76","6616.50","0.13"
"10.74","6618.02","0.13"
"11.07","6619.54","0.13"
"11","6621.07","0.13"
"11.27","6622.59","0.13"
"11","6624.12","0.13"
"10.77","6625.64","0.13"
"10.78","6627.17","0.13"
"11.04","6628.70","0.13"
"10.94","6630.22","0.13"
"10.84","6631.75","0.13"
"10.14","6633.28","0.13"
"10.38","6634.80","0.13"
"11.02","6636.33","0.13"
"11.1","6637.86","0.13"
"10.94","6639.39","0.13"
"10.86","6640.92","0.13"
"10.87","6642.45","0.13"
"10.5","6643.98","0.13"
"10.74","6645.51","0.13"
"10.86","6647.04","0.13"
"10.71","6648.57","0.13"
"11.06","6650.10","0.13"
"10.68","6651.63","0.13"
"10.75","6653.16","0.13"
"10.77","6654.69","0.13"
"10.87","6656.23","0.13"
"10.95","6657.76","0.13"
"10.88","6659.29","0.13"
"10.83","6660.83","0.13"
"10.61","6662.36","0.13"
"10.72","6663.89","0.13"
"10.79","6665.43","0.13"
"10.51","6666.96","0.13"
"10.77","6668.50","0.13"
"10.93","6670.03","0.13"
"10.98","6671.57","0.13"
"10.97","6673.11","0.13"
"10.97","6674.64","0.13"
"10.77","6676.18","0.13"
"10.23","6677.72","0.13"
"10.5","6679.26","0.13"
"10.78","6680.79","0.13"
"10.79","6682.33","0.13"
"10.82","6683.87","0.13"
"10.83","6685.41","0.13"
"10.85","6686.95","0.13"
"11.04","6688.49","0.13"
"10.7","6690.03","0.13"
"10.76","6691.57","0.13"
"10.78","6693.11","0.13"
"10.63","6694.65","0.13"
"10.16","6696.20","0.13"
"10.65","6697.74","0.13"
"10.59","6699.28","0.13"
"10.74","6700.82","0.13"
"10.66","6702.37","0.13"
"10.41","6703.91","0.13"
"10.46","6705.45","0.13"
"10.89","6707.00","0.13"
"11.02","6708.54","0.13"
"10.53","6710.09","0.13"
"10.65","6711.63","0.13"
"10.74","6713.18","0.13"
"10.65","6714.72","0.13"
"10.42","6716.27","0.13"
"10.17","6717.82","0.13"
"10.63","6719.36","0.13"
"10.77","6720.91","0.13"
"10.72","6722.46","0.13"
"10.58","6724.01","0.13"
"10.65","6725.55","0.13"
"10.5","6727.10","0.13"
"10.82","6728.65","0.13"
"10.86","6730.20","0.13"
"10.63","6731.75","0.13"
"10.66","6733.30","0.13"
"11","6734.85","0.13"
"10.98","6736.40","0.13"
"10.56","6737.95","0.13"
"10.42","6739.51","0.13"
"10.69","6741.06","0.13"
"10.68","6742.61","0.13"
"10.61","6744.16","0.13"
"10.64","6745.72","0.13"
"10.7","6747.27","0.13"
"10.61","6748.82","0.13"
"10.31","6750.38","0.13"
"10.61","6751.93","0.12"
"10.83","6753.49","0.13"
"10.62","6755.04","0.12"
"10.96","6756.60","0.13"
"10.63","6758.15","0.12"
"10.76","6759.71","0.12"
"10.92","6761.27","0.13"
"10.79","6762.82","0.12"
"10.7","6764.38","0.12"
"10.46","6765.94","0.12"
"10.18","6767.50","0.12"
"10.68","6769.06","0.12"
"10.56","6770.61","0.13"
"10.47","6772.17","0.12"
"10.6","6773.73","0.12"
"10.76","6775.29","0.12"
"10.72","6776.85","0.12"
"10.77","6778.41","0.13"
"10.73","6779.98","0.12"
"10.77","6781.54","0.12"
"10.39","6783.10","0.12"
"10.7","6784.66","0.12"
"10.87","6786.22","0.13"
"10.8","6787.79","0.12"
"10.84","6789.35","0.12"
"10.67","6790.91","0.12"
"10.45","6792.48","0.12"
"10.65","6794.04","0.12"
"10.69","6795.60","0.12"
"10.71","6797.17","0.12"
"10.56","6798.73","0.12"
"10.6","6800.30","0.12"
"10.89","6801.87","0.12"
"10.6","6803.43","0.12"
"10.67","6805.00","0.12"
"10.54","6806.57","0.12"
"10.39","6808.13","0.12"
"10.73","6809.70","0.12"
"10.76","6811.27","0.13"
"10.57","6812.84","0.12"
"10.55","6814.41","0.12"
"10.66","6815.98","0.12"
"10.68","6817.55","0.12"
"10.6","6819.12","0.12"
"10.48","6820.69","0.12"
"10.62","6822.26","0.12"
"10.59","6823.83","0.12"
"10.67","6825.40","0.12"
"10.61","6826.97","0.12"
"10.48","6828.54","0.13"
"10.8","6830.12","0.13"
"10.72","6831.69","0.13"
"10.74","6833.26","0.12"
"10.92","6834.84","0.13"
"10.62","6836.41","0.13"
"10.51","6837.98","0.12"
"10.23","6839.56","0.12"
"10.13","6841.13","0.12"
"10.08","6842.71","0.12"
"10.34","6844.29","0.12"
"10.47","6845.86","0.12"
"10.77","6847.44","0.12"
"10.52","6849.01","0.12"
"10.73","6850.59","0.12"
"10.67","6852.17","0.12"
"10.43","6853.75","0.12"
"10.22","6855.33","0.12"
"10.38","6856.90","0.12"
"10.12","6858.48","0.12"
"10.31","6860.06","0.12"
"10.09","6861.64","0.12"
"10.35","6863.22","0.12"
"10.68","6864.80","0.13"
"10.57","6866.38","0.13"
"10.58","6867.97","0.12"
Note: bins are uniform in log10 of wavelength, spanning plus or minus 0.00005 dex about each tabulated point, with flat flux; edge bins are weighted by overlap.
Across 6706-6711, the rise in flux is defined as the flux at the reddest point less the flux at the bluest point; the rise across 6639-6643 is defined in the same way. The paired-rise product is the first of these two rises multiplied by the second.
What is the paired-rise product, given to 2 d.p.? 0.03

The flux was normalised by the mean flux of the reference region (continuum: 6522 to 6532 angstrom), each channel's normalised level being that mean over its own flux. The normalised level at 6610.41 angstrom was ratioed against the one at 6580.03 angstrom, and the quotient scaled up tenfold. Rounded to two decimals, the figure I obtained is 10.35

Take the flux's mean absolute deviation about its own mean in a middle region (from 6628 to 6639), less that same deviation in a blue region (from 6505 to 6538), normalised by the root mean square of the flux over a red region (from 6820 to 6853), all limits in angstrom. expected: 0.015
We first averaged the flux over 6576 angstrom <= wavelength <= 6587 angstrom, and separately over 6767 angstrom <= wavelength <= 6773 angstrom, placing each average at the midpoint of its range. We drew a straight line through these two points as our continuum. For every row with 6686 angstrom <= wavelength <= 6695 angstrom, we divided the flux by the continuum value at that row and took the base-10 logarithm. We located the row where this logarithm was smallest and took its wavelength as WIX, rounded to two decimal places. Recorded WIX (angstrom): 6694.65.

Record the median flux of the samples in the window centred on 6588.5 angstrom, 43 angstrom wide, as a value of 10.7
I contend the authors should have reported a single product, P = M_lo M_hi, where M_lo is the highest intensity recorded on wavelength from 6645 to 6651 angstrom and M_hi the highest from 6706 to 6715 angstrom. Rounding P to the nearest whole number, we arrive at 122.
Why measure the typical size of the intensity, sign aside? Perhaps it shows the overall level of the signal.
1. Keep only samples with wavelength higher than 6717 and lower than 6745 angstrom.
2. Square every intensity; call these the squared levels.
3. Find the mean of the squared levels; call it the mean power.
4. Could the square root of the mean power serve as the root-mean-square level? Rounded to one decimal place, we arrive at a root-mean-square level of 10.7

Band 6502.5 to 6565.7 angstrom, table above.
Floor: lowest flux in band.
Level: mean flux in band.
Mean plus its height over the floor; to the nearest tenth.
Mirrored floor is 14.2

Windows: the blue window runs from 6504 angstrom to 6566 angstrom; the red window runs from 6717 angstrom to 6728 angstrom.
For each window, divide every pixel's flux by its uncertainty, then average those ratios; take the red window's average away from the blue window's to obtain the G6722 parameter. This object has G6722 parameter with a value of -1.8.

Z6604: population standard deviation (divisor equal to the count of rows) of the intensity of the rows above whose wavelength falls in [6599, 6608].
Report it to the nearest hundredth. 0.27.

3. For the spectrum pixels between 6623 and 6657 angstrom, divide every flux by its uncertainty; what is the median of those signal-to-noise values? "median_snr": 83.5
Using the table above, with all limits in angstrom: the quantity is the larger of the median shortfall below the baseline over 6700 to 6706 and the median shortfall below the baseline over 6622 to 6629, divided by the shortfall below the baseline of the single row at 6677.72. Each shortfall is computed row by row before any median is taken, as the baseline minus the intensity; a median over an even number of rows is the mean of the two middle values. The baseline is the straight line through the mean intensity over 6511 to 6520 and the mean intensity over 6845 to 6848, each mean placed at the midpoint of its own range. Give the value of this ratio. 0.4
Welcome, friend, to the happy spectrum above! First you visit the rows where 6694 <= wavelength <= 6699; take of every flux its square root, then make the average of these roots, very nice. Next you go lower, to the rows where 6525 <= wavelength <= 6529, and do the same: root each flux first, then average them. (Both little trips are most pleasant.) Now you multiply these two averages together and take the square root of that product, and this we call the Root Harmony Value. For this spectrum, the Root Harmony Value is 3.27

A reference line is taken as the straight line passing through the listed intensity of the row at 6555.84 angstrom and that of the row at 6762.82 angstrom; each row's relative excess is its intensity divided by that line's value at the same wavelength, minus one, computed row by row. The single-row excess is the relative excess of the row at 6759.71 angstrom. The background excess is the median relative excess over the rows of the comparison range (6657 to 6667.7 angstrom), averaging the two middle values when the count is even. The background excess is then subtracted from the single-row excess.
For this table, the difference -0.004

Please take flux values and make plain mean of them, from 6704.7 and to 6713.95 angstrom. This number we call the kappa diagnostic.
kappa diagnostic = 10.7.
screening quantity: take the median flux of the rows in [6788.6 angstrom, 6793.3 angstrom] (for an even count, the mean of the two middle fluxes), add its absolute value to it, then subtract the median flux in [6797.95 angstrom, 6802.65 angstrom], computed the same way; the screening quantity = 10.7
